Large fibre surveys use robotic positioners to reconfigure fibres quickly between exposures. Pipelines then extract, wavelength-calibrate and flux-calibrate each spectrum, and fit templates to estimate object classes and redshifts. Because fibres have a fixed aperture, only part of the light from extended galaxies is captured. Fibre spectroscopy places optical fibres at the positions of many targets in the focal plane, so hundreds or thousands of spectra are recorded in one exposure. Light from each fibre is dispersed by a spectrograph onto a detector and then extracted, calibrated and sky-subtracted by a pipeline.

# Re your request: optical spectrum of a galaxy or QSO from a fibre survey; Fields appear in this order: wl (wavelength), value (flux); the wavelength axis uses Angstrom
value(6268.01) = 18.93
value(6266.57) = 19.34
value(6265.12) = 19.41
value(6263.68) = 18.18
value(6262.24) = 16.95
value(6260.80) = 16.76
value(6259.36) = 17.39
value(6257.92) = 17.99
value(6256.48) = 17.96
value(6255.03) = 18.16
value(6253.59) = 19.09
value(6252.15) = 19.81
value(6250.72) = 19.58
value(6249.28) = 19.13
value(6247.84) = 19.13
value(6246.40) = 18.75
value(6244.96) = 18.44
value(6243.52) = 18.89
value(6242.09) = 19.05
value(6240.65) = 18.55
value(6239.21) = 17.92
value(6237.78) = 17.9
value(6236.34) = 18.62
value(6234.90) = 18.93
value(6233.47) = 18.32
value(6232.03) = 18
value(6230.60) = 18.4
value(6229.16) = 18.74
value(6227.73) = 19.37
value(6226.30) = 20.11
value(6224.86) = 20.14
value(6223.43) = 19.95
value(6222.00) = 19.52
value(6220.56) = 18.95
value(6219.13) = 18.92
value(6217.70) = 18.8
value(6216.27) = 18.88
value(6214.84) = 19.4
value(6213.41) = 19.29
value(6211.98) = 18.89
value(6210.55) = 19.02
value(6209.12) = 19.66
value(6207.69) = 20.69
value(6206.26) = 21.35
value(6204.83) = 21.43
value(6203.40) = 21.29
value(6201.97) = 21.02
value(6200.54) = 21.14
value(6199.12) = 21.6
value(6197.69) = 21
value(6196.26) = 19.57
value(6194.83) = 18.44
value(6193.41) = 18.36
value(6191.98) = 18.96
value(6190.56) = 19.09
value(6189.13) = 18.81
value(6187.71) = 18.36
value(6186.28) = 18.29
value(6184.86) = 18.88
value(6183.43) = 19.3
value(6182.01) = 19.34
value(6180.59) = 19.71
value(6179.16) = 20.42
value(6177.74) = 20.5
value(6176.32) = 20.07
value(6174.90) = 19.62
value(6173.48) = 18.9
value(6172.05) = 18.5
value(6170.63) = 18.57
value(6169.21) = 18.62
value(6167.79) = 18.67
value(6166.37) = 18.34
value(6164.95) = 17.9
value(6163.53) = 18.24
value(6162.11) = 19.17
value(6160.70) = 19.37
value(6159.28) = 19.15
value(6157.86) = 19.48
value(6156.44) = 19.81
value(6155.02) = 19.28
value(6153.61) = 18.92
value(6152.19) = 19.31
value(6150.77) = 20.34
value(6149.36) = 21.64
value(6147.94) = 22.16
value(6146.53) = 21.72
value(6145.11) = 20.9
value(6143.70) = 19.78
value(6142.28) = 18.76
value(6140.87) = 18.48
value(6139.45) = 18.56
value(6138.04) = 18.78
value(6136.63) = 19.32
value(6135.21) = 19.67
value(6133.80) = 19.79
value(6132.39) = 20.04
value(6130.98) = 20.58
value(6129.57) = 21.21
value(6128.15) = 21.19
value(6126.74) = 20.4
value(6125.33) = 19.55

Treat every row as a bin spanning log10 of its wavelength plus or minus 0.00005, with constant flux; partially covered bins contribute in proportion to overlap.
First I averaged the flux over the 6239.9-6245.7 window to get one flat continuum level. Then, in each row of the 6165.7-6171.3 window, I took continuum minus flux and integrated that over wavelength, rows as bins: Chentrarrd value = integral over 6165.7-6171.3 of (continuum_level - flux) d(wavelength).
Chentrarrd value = 1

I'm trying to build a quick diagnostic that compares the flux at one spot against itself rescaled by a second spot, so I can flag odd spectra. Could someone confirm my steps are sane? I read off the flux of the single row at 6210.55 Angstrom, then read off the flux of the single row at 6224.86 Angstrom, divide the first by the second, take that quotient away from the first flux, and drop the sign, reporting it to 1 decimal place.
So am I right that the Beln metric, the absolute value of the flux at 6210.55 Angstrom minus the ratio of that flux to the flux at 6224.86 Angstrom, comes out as 18.1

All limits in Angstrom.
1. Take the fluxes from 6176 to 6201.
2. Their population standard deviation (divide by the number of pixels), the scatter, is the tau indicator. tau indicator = 1.00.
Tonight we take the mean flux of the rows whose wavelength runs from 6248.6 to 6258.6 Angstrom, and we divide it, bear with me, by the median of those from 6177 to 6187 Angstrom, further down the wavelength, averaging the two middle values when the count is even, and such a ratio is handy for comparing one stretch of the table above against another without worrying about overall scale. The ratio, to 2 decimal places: 0.97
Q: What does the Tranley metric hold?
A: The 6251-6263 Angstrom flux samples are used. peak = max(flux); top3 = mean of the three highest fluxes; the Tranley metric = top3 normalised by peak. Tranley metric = 0.960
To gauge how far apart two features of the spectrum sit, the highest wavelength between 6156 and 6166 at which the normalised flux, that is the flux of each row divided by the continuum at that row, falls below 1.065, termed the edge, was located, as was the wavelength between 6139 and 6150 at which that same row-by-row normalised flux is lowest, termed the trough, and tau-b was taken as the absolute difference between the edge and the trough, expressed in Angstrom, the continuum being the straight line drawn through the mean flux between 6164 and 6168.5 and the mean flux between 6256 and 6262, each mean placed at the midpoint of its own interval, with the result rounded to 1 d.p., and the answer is 24.1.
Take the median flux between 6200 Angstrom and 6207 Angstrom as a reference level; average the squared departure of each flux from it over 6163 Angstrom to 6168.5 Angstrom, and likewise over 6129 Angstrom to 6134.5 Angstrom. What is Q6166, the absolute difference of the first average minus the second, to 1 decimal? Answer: 8.0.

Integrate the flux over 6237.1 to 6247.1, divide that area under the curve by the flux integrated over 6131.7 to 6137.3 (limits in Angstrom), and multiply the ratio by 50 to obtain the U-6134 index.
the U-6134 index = 84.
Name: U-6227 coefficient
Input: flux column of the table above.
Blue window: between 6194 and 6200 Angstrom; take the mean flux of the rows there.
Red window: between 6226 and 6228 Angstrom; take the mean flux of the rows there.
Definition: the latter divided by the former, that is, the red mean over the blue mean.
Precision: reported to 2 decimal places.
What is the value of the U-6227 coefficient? 0.98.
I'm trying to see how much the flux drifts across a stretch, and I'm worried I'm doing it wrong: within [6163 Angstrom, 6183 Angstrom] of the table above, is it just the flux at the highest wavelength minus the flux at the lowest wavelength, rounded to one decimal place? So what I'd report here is 1.1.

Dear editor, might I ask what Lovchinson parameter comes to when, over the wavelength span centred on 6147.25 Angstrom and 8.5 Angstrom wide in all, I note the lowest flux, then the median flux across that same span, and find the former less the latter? -1.5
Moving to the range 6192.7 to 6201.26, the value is -1.9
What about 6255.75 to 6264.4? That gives -0.9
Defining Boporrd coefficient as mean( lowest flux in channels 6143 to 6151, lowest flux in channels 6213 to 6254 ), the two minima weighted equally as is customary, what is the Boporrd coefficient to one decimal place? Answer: 18.8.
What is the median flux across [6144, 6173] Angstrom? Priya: 19.2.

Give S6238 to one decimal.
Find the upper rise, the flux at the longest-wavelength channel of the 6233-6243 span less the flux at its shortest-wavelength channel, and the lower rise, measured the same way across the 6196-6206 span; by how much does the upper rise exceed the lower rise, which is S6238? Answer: -1.1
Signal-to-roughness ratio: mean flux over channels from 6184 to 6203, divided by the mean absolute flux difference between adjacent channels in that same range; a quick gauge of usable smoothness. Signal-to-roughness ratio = 39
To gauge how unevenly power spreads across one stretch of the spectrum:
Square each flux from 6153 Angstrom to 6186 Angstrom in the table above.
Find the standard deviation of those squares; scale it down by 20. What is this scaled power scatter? 1.3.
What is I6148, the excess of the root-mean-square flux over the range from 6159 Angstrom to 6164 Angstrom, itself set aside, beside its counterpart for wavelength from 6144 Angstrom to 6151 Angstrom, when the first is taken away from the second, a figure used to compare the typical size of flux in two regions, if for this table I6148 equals 2.37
